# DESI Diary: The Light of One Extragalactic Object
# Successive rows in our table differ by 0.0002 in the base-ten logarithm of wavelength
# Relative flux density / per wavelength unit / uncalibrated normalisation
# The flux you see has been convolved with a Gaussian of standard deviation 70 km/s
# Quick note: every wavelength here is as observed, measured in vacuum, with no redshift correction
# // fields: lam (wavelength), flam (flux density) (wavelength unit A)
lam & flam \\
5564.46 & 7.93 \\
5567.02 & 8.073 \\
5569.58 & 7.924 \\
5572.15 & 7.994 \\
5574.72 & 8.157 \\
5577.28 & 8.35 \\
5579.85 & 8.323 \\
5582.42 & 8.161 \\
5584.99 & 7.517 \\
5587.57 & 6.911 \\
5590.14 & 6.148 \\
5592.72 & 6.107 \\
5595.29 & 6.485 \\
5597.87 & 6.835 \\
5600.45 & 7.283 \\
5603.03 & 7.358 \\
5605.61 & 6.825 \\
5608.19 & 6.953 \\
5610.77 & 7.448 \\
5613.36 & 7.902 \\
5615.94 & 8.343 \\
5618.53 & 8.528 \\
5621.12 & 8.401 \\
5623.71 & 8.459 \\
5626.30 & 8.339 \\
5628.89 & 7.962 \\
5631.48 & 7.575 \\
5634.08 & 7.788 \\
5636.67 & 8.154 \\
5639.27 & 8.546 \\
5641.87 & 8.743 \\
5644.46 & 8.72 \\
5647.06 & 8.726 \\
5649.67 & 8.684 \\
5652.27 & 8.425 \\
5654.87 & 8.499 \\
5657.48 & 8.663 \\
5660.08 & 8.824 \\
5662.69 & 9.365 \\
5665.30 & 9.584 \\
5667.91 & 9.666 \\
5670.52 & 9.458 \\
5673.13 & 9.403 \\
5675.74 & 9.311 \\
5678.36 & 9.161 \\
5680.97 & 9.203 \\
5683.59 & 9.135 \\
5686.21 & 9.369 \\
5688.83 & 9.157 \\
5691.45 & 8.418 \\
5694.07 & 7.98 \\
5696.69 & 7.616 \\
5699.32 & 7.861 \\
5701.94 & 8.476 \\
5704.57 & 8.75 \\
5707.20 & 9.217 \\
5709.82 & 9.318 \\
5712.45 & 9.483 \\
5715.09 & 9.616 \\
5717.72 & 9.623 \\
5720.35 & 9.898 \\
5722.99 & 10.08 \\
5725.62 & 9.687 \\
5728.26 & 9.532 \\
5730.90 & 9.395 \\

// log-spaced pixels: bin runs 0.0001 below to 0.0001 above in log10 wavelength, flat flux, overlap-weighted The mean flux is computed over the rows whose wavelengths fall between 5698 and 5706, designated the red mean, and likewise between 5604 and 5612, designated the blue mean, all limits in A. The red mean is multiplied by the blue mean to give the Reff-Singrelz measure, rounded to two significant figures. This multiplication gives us 59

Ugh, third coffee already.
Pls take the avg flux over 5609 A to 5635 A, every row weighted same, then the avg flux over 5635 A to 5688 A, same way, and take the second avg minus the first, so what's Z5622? 0.9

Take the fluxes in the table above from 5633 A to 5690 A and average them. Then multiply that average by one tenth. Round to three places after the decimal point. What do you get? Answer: 0.894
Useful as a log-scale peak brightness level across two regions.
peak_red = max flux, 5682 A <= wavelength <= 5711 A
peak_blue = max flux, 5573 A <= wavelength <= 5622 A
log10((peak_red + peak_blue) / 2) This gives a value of 0.952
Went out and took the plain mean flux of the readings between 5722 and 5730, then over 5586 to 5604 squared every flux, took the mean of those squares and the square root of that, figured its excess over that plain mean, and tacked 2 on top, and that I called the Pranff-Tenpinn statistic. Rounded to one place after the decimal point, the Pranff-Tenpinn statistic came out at -1.0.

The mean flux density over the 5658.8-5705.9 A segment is 8.9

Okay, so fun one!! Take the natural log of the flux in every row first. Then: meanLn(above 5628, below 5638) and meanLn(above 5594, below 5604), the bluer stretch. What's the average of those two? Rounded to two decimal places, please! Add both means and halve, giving 2.00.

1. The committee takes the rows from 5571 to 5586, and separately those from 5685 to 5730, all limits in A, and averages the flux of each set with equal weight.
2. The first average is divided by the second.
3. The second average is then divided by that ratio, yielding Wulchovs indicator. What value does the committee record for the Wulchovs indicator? 10.2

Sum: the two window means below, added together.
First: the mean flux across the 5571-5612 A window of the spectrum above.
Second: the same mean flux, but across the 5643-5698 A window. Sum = 16.2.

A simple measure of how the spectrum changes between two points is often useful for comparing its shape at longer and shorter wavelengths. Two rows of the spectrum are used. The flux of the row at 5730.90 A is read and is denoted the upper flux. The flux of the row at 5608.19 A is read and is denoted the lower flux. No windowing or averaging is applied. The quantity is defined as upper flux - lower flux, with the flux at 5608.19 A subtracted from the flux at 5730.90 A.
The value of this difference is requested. 2.4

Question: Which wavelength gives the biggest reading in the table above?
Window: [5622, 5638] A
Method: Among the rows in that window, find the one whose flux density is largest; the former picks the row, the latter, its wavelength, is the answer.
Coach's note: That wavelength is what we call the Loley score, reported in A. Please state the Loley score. 5623.71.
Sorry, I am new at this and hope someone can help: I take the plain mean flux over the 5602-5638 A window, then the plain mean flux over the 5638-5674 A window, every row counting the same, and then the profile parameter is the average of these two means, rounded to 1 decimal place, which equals 8.4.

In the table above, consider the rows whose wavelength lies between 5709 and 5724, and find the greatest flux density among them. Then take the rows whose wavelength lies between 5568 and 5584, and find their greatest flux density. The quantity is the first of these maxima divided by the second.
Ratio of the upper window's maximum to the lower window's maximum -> 1.21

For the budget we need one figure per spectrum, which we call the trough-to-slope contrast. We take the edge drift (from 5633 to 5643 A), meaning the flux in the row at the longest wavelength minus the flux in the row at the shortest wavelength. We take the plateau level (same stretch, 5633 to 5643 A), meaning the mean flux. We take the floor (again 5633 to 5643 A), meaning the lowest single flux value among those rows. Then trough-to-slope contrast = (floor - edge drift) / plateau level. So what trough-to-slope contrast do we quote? 0.82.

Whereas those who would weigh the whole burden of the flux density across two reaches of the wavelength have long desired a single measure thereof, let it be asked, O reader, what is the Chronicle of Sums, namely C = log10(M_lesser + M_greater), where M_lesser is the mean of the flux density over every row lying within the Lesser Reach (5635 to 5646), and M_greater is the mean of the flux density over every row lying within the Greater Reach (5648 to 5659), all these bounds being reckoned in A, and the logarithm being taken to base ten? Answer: 1.23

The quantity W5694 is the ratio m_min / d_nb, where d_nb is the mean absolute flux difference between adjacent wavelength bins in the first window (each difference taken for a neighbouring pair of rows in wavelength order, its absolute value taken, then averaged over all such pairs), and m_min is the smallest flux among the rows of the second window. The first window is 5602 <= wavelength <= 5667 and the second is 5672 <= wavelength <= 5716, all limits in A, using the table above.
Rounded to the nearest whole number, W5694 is 31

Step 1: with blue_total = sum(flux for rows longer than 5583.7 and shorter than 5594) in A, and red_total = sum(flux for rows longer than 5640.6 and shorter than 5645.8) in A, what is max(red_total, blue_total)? 27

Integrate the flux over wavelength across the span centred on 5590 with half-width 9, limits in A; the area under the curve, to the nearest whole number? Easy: 124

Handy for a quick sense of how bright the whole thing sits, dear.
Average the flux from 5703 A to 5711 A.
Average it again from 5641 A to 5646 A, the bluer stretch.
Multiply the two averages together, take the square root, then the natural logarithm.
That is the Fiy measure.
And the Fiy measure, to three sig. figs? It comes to 2.19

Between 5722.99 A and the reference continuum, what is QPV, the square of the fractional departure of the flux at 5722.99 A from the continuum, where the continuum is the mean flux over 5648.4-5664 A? 0.023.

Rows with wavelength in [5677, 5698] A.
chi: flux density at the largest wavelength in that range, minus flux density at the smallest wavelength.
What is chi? -1.5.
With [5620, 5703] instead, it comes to 0.1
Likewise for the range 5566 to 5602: -0.8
